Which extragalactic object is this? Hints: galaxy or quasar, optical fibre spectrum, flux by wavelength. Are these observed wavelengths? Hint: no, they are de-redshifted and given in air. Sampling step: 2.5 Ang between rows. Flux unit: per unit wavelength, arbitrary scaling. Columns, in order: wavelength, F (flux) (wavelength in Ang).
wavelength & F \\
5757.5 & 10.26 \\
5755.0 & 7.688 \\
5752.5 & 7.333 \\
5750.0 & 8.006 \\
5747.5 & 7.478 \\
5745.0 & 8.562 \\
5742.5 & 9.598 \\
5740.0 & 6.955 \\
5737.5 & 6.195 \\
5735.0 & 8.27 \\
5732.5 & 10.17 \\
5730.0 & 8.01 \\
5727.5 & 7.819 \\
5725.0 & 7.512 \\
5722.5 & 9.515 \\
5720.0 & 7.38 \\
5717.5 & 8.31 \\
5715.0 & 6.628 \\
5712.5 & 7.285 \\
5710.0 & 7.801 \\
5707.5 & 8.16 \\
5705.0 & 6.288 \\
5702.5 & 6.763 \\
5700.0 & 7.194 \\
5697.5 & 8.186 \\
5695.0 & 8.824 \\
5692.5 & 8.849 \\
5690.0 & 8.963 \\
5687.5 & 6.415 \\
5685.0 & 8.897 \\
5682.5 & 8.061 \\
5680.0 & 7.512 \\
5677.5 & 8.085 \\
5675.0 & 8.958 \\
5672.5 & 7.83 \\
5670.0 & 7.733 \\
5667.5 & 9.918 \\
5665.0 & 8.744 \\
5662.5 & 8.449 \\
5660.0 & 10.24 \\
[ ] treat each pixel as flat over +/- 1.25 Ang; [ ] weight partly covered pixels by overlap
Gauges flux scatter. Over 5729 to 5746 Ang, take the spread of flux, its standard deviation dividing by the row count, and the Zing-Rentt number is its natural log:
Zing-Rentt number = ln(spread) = 0.25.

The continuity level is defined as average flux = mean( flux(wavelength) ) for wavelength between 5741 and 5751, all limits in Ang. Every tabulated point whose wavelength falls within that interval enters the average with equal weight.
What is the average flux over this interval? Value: 8.4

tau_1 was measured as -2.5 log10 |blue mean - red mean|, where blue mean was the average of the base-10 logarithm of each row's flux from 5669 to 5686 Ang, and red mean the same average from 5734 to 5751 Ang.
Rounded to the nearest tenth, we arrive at 4.3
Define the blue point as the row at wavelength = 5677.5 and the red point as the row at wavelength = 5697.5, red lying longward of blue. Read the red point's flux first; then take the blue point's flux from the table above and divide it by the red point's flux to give 1.0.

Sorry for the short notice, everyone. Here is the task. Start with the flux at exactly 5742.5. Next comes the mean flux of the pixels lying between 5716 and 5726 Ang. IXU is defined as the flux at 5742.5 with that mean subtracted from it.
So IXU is 1.4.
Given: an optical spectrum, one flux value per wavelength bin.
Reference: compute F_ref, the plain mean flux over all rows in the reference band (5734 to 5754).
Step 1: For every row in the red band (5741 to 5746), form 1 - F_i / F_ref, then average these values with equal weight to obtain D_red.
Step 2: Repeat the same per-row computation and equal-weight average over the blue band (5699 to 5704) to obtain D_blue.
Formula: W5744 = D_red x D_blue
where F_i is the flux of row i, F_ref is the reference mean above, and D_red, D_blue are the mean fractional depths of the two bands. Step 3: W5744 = -0.017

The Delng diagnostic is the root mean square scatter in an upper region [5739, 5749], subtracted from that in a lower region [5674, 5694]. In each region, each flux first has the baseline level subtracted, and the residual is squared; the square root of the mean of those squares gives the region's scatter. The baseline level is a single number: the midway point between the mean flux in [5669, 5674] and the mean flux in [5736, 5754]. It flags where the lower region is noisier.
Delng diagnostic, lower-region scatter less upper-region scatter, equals -0.13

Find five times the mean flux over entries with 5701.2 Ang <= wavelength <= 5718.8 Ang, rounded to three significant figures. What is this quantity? 36.6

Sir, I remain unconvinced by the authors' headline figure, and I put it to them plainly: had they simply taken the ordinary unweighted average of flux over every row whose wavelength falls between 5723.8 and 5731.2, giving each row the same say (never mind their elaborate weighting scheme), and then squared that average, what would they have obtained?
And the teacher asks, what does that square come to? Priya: 61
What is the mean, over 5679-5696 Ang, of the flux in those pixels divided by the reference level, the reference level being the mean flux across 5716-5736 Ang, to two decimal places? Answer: 0.98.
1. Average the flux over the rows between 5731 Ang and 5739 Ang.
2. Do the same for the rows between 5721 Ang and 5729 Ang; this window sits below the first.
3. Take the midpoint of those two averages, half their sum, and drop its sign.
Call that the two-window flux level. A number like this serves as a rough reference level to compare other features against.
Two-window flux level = 8.2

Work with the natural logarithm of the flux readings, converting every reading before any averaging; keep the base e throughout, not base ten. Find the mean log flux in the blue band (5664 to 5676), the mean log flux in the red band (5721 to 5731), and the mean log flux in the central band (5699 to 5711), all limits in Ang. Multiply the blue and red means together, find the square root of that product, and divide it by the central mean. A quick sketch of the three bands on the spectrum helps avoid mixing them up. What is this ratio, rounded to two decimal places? 1.08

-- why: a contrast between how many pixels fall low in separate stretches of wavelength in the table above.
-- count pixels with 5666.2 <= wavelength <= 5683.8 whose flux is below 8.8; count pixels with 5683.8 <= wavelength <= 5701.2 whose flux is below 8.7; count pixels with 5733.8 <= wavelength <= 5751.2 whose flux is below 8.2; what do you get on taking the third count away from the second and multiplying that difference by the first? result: -5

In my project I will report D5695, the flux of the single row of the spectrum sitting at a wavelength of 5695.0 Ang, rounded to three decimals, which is 8.824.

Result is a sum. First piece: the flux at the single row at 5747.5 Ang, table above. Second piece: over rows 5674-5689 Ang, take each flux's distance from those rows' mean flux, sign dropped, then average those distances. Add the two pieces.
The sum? 8.2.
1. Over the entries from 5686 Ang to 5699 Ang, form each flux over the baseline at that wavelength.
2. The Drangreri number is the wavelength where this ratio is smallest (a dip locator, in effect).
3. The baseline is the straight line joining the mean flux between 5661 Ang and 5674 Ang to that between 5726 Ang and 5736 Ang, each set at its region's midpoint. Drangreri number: 5687.5 Ang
